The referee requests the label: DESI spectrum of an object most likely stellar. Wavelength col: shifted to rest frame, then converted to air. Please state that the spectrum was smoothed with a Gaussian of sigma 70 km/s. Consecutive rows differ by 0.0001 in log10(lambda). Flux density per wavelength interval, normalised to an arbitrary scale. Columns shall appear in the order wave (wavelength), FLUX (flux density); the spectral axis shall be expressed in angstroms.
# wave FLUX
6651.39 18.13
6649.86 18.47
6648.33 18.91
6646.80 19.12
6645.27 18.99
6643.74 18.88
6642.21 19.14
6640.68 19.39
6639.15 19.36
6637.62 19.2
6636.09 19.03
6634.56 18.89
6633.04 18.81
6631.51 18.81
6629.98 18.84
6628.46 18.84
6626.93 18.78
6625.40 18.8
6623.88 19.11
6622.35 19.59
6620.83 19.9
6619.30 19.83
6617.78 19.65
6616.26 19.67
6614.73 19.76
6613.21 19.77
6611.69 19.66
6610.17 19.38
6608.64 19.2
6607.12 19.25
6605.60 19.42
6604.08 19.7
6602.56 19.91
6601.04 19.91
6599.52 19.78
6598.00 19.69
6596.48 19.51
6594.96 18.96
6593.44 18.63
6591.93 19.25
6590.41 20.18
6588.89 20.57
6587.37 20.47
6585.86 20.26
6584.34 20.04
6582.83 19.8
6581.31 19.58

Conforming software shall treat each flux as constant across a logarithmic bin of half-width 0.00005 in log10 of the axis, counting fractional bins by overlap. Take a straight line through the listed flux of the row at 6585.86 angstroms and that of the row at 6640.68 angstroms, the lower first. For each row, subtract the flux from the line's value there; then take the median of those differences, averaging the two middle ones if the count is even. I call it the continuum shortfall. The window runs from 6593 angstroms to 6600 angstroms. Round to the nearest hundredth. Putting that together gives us 0.58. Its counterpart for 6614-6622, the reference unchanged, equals 0.04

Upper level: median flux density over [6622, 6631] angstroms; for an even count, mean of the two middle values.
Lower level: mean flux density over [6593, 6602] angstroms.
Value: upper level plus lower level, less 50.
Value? -11.7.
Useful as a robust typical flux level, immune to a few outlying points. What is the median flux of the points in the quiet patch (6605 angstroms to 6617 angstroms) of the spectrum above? 19.5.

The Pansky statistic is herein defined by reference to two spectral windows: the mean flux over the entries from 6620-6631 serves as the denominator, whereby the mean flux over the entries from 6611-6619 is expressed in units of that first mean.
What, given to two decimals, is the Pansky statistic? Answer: 1.03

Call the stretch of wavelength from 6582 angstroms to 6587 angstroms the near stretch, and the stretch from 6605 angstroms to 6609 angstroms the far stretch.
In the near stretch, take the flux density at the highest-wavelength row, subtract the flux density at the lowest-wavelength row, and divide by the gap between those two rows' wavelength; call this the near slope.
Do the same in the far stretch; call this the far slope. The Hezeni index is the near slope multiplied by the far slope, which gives -0.011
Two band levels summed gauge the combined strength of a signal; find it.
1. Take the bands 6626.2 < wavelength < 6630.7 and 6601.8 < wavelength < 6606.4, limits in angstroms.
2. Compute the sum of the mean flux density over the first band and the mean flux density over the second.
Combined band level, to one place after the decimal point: 38.5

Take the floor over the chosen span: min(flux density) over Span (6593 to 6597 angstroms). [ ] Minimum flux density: 18.63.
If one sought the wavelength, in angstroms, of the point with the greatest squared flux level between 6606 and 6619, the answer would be 6613.21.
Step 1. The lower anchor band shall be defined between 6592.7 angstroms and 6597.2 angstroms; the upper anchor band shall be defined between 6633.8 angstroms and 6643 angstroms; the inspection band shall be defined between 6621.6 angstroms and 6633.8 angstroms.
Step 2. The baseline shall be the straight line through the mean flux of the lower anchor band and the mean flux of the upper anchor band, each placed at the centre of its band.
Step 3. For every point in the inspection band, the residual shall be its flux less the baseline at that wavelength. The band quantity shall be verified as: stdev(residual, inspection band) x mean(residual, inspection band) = -0.05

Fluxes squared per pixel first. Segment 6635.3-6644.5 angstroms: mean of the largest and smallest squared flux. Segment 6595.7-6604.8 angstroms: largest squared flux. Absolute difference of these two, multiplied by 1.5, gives 45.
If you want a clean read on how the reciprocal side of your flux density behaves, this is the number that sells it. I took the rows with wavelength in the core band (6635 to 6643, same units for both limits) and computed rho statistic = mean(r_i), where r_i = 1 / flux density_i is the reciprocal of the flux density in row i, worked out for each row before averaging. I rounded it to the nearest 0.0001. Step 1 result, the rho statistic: 0.0520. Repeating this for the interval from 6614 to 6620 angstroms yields 0.0507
